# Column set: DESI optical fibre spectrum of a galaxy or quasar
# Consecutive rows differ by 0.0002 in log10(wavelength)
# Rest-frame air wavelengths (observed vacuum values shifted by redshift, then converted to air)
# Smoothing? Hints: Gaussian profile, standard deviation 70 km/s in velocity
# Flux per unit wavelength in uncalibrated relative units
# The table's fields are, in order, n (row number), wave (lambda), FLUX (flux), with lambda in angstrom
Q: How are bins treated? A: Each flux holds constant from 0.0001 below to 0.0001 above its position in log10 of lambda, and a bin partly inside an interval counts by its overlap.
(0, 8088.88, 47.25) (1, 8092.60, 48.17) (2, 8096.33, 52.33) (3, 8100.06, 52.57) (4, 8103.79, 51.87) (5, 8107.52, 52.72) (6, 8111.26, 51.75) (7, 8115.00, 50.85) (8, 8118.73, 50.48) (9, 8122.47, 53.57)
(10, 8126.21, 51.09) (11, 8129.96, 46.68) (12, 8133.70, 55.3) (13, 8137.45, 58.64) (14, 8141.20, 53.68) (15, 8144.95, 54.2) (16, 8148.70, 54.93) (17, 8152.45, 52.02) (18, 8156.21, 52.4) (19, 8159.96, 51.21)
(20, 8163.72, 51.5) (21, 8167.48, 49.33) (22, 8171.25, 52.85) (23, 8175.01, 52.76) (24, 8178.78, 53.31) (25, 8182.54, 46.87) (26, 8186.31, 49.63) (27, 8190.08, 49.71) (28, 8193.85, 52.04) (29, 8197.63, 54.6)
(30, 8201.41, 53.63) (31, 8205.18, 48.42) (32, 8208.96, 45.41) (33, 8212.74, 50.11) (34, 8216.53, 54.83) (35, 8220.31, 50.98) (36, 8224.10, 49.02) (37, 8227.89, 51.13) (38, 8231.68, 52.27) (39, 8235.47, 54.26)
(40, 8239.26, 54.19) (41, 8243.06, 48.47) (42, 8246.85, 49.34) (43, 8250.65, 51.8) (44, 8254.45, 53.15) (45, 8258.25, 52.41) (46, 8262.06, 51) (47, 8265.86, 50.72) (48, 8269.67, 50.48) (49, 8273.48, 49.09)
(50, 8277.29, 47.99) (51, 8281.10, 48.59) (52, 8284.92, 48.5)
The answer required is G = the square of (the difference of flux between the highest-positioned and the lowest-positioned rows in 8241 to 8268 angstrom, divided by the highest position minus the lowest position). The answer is 0.010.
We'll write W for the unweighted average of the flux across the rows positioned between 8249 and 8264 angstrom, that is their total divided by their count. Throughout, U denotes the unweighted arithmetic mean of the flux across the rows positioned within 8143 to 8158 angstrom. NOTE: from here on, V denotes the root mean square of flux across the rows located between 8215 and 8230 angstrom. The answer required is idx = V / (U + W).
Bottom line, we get 0.489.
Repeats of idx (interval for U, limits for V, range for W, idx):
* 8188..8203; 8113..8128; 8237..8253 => 0.498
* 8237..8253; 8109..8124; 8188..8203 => 0.500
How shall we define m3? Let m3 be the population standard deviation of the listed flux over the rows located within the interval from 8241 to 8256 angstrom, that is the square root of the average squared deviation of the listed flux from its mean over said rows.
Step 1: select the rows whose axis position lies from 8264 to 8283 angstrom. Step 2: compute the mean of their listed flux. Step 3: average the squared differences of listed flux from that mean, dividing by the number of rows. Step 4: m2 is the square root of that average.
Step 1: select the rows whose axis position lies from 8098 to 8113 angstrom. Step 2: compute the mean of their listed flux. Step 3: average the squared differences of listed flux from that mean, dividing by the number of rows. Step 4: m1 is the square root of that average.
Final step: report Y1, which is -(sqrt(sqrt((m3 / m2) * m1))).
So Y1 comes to -0.9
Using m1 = 0.4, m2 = 1.06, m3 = 1.87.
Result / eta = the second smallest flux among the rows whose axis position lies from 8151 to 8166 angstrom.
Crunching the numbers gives 51.5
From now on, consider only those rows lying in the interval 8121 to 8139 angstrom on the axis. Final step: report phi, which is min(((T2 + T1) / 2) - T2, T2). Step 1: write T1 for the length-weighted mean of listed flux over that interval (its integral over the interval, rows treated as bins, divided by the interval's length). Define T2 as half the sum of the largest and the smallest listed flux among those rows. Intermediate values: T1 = 52.9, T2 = 53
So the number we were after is 0.14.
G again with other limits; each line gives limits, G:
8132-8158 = 0.017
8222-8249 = 0.000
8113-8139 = 0.120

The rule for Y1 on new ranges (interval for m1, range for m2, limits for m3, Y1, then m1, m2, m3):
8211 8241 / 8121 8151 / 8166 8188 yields -1.1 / 2.0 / 3.25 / 2.36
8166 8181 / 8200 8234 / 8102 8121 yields -0.8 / 1.6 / 2.68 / 0.79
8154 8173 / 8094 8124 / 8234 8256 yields -1.3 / 1.2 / 0.94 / 2.26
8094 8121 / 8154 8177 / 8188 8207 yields -1.1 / 0.8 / 1.21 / 2.32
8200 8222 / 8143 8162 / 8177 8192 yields -1.5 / 3.1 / 1.39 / 2.29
